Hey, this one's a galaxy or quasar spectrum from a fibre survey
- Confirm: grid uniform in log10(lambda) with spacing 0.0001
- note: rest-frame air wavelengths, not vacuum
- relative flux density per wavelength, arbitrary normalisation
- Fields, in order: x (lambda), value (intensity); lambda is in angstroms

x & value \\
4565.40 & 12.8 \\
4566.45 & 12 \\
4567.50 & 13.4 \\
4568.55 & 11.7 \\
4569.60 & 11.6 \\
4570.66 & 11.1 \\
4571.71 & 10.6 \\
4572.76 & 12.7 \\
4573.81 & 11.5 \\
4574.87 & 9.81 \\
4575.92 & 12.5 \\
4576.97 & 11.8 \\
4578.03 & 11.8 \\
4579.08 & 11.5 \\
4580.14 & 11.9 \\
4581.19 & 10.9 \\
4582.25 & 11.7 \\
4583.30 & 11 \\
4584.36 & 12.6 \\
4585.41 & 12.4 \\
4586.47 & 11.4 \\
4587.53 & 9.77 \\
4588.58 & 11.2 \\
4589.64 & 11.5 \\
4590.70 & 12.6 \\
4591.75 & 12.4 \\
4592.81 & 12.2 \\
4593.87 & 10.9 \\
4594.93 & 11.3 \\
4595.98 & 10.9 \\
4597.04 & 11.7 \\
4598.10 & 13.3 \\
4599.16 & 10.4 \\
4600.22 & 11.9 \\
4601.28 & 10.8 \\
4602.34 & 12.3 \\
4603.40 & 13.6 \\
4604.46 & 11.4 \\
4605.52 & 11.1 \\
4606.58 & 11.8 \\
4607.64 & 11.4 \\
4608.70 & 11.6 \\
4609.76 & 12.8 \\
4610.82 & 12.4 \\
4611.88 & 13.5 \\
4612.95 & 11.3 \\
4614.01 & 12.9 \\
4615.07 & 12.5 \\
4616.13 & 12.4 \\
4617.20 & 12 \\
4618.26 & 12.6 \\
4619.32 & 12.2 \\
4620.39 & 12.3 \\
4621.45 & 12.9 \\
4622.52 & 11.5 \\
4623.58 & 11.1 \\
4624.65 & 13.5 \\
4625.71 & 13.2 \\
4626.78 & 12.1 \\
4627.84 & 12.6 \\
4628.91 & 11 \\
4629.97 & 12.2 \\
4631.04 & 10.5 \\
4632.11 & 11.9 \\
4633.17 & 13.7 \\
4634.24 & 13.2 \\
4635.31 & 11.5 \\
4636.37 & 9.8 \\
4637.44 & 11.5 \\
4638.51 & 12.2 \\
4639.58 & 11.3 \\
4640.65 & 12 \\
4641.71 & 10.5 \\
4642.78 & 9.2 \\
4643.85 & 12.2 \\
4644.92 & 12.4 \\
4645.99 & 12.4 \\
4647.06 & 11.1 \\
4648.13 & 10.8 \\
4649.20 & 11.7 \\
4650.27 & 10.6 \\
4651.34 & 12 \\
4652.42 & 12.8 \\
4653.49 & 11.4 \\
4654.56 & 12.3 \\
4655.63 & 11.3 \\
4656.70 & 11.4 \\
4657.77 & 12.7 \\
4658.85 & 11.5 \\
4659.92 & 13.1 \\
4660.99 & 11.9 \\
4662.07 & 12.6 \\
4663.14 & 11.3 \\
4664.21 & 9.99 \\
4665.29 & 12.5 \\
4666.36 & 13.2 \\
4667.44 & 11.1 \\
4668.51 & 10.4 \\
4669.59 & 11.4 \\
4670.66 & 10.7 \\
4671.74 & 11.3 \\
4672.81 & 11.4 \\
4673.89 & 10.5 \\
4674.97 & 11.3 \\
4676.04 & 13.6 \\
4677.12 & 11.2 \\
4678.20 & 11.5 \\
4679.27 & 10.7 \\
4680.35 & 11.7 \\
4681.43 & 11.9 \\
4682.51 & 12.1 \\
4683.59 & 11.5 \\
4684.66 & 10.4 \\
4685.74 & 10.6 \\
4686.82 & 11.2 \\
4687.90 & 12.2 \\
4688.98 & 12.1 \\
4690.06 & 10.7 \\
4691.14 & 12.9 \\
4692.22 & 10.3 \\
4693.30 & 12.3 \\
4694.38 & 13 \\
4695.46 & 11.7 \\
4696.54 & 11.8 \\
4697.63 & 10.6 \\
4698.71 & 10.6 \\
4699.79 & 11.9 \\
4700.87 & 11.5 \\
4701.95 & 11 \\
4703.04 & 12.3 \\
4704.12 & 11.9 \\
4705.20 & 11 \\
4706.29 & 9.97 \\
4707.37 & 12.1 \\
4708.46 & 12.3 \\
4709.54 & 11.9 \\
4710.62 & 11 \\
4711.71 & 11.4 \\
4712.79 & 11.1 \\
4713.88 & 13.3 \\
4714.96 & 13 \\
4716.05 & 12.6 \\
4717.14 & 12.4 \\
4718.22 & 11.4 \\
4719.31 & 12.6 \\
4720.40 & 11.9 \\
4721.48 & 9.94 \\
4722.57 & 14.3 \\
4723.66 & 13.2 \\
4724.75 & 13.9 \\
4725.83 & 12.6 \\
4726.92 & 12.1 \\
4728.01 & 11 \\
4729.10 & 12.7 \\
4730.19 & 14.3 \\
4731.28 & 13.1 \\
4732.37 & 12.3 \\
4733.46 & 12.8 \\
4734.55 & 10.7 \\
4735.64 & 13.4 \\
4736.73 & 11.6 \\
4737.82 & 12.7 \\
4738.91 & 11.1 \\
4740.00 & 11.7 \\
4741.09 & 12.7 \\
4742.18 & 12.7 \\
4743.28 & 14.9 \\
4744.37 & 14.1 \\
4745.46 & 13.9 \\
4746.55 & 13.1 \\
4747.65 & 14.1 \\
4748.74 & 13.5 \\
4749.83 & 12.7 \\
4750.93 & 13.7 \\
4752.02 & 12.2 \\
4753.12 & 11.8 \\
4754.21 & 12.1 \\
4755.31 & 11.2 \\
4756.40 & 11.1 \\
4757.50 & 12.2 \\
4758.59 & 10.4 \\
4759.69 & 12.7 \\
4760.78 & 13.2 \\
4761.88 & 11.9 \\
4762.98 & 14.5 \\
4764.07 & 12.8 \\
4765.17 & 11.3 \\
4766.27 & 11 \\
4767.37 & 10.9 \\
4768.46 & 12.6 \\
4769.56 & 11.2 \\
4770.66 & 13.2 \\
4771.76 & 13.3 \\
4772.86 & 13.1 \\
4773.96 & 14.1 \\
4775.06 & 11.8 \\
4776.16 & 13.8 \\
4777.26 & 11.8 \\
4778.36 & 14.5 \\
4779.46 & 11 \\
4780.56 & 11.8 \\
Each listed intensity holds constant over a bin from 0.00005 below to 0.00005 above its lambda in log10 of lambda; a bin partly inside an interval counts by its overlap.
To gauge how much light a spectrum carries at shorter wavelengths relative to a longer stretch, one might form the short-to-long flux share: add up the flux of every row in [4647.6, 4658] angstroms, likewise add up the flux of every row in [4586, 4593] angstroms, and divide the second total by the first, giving 0.69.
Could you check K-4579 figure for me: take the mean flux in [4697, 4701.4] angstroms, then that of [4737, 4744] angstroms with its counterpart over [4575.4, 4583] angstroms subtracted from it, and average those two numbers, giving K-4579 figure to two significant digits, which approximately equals 6.0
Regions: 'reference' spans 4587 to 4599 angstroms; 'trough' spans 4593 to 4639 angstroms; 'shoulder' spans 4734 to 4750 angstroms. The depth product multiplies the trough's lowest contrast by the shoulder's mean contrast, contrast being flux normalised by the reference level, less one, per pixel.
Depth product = -0.017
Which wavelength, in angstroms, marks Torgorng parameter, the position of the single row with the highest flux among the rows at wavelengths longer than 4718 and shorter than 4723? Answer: 4722.57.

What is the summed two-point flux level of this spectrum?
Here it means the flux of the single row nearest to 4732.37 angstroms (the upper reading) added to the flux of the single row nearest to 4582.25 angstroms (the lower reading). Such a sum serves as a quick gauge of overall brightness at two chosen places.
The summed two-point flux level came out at 24.0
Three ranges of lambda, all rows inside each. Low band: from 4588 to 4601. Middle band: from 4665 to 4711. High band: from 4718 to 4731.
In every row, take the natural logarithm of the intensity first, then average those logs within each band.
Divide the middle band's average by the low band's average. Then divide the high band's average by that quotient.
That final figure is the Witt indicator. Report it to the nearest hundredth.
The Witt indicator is 2.54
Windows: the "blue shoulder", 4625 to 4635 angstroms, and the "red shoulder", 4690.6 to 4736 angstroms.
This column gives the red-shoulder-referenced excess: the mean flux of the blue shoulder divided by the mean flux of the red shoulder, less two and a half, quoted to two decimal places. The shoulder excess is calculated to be -1.48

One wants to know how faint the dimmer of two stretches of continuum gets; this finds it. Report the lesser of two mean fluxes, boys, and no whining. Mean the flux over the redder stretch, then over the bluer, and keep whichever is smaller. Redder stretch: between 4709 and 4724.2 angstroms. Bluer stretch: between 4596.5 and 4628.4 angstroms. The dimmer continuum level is 12.1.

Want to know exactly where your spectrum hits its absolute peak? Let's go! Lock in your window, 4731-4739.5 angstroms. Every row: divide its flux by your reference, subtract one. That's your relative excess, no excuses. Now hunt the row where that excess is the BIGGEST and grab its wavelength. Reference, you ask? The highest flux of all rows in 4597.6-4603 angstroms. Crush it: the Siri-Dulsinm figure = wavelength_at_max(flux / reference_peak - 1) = 4735.64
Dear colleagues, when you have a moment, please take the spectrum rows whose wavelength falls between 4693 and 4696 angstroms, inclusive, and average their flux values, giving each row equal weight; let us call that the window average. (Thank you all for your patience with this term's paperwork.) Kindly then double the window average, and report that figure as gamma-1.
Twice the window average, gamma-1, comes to 24.7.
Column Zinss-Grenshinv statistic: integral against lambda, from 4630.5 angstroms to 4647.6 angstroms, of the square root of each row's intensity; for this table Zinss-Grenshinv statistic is 58.1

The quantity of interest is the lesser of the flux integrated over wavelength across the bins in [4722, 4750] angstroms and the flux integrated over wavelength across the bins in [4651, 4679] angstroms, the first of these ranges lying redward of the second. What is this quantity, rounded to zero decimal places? 327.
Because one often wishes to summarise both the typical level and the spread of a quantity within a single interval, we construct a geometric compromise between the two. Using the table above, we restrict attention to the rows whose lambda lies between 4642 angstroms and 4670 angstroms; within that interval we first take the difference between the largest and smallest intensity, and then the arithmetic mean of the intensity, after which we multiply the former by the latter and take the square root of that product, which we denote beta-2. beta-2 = 6.8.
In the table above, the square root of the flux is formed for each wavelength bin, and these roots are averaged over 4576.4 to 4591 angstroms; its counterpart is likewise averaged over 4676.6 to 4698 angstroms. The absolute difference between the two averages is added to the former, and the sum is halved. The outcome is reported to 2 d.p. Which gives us 1.70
